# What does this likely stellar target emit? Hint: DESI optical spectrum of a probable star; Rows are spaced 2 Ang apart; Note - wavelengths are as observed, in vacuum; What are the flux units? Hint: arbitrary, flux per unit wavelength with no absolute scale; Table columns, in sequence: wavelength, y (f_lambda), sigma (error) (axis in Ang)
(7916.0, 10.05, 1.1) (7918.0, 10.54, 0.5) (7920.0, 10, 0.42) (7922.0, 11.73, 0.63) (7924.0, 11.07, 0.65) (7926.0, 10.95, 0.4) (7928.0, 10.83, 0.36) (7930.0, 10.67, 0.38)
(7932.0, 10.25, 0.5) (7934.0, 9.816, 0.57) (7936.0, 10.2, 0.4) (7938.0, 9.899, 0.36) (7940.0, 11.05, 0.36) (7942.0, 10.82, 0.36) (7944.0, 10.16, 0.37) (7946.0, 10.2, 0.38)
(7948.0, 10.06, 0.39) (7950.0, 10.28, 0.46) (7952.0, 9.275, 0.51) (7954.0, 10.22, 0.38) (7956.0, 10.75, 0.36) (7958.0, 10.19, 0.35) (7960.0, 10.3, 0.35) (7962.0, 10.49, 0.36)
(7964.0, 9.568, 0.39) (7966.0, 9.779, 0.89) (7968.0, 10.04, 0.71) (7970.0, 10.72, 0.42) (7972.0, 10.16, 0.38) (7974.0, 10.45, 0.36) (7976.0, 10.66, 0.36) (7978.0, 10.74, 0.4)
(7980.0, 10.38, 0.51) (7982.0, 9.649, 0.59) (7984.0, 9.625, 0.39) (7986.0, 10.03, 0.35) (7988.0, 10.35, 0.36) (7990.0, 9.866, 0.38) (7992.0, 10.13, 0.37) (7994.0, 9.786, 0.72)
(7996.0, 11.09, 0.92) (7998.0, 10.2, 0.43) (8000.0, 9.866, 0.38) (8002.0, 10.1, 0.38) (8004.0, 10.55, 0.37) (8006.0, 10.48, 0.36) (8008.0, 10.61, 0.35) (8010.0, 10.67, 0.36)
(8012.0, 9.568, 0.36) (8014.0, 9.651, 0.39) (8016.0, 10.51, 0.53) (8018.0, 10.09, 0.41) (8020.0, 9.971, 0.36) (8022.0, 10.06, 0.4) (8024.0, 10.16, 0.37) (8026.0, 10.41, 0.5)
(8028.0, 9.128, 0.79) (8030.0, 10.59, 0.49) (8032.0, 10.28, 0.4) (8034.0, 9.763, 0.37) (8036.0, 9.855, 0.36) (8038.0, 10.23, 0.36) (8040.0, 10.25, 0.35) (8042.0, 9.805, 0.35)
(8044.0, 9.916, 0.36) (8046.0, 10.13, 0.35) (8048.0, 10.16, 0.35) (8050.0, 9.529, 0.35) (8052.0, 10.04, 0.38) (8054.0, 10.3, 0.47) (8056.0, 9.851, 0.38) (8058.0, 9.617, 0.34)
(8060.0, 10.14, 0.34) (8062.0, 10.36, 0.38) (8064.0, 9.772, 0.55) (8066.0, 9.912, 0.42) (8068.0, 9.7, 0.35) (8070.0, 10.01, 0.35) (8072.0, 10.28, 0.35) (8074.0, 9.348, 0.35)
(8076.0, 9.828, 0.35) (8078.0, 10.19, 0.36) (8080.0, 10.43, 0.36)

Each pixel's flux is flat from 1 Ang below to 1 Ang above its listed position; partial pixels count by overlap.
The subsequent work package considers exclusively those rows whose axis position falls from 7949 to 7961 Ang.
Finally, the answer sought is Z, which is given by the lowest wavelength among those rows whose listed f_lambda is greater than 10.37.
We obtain 7956.0 Ang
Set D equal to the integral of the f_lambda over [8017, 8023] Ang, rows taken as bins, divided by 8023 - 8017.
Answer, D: 10.0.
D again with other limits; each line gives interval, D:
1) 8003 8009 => 10.5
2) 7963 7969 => 9.8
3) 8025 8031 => 10.0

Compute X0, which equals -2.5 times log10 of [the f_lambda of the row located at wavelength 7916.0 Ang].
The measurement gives -2.51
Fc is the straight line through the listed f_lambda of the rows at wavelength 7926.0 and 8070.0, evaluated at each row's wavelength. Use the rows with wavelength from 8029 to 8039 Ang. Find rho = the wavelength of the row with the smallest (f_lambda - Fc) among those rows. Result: 8034.0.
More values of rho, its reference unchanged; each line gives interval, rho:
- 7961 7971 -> 7964.0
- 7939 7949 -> 7948.0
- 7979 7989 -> 7984.0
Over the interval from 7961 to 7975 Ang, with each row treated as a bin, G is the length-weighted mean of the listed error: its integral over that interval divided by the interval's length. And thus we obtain 0.50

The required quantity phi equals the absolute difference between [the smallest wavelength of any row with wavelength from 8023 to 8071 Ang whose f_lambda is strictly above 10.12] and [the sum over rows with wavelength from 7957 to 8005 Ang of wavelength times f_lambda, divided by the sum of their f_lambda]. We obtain 43.0 Ang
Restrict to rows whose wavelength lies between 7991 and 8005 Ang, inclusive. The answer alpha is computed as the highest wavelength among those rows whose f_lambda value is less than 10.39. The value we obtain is 8002.0 Ang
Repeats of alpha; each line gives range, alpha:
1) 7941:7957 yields 7954.0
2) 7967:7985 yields 7984.0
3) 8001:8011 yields 8002.0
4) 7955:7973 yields 7972.0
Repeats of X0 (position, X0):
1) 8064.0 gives -2.47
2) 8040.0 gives -2.53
